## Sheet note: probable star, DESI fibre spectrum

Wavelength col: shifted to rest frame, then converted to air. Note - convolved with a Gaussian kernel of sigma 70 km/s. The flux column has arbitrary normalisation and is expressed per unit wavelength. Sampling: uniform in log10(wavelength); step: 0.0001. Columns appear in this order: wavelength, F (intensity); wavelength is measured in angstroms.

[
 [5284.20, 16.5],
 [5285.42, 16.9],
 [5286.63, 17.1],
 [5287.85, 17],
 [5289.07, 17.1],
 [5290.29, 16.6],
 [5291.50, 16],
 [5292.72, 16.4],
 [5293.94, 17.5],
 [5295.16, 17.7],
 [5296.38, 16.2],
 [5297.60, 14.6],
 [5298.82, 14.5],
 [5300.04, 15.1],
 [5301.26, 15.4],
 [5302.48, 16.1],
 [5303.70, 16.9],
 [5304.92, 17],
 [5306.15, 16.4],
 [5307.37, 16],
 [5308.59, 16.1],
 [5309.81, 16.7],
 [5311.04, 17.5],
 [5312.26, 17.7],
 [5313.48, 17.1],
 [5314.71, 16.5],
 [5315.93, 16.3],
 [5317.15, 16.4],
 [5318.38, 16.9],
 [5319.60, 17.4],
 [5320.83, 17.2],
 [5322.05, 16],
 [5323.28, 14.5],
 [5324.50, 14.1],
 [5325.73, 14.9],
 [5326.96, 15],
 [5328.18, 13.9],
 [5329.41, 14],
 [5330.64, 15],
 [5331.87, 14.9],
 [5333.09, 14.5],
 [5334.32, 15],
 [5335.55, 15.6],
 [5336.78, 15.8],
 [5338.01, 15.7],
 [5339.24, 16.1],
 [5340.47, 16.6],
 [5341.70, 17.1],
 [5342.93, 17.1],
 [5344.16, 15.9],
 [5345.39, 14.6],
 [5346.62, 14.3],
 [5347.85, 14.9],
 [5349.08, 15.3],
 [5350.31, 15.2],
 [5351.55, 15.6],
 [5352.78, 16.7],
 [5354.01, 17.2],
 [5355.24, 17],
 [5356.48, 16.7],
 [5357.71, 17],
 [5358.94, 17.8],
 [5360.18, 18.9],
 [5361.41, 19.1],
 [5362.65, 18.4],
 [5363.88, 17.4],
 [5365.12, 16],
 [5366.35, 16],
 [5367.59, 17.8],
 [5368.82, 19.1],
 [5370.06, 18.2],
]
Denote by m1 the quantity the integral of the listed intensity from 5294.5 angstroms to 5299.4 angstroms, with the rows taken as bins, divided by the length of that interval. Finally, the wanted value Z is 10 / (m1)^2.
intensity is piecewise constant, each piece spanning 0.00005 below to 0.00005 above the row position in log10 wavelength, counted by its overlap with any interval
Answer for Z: 0.040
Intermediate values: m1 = 15.8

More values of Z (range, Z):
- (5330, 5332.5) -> 0.045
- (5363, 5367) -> 0.036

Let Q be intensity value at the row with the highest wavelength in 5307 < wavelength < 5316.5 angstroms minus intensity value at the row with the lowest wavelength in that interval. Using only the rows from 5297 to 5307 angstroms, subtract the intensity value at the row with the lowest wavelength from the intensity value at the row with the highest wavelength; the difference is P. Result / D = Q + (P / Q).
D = 6.3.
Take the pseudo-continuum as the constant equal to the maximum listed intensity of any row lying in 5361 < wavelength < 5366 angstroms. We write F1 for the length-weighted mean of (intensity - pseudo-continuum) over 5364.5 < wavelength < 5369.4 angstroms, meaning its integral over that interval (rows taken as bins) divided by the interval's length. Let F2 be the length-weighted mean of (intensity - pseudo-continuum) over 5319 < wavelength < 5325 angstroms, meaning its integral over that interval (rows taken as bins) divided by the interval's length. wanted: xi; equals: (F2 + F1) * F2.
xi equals 17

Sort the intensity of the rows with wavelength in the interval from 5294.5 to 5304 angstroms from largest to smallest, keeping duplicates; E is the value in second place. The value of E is 16.9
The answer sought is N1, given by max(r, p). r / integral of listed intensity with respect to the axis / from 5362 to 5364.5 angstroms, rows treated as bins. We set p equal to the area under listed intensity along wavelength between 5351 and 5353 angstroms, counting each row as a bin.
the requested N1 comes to 45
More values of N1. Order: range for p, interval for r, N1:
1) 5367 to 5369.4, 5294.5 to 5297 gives 44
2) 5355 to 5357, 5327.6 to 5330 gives 34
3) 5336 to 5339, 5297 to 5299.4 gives 47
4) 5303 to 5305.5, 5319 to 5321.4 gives 42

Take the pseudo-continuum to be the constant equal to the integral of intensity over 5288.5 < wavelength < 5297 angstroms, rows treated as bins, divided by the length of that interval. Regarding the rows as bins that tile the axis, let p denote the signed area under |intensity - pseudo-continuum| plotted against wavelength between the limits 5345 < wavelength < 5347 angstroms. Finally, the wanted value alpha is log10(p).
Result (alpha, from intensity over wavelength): 0.67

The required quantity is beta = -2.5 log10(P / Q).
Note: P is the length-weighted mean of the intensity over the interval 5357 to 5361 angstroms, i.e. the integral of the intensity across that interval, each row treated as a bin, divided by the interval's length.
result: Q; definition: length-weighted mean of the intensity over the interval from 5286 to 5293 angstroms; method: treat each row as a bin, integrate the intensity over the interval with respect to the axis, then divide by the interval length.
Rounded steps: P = 18.0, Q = 16.7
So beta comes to -0.08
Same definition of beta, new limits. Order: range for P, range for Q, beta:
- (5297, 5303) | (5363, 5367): 0.10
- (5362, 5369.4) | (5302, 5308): -0.06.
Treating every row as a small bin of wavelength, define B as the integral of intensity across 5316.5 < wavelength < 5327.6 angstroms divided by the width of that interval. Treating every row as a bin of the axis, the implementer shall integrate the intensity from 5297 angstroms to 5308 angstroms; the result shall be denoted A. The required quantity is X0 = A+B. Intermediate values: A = 174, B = 15.8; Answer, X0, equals 189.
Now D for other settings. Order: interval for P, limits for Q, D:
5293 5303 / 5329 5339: 0.9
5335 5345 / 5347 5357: 2.0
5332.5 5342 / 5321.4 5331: -3.6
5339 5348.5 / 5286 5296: -1.4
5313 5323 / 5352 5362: 1.9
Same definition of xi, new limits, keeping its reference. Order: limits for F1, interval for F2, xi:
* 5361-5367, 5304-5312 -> 10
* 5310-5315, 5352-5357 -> 9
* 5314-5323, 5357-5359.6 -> 7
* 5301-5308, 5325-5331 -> 33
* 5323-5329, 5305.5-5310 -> 21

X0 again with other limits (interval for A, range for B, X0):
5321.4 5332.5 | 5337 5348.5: 179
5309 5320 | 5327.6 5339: 201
